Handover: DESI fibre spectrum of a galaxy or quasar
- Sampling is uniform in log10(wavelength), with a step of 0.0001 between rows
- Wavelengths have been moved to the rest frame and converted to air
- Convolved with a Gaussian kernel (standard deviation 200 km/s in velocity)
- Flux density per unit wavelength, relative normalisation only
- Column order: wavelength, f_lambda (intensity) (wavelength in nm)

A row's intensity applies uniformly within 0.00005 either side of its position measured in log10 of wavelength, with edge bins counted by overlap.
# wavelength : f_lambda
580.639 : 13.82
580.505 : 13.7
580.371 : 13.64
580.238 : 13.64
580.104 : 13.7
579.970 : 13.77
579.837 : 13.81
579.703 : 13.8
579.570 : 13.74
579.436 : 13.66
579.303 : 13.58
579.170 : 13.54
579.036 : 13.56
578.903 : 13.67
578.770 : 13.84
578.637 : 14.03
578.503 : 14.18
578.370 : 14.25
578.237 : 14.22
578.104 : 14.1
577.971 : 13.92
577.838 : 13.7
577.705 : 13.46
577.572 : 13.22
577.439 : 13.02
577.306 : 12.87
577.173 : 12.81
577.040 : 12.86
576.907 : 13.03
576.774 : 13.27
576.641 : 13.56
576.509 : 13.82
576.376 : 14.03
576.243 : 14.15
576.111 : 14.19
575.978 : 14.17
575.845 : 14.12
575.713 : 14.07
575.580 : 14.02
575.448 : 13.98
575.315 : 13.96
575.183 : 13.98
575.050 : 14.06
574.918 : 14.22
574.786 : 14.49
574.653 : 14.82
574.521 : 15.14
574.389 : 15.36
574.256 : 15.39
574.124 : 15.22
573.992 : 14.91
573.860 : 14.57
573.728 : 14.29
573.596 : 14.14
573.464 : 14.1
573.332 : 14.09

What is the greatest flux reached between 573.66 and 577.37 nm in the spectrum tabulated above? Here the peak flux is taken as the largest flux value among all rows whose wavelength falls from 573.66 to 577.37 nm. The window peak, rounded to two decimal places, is 15.39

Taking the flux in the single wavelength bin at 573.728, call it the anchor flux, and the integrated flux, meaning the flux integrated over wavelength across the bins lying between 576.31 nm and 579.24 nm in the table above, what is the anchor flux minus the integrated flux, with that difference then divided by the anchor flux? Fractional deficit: -1.8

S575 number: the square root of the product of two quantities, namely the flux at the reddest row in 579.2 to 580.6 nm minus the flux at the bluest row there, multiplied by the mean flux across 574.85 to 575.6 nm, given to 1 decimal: 1.3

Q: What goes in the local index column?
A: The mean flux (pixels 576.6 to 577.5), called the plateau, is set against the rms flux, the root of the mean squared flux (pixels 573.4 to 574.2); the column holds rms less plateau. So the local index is 1.5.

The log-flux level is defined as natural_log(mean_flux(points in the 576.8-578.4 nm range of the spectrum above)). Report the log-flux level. 2.60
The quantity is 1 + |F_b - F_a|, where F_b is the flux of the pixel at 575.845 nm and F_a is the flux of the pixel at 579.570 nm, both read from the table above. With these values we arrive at 1.38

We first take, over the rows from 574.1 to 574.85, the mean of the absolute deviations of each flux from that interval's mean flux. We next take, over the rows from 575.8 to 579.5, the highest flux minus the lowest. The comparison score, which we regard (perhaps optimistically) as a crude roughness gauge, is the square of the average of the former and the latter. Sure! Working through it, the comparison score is 0.7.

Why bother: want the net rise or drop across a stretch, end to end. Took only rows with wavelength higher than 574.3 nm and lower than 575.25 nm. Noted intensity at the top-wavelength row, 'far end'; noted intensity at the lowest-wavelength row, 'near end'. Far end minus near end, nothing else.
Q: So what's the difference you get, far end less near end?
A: -1.4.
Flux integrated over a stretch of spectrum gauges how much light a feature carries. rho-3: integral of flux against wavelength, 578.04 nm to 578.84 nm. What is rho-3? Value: 11.3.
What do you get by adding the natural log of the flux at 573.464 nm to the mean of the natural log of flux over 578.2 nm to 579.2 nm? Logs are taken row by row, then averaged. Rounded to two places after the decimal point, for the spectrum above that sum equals 5.28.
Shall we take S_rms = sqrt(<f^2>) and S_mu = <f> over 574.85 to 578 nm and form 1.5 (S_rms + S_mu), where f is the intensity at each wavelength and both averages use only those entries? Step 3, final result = 41.1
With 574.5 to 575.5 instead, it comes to 43.0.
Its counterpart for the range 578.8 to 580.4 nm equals 41.0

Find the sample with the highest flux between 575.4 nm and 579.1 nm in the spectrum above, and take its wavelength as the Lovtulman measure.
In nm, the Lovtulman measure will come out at 578.370 nm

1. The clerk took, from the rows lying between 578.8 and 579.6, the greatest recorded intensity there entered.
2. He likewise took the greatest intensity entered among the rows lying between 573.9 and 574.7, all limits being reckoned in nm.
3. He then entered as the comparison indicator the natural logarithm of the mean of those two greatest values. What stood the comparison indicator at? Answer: 2.68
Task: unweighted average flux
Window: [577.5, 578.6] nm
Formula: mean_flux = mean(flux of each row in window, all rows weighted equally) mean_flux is 13.9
